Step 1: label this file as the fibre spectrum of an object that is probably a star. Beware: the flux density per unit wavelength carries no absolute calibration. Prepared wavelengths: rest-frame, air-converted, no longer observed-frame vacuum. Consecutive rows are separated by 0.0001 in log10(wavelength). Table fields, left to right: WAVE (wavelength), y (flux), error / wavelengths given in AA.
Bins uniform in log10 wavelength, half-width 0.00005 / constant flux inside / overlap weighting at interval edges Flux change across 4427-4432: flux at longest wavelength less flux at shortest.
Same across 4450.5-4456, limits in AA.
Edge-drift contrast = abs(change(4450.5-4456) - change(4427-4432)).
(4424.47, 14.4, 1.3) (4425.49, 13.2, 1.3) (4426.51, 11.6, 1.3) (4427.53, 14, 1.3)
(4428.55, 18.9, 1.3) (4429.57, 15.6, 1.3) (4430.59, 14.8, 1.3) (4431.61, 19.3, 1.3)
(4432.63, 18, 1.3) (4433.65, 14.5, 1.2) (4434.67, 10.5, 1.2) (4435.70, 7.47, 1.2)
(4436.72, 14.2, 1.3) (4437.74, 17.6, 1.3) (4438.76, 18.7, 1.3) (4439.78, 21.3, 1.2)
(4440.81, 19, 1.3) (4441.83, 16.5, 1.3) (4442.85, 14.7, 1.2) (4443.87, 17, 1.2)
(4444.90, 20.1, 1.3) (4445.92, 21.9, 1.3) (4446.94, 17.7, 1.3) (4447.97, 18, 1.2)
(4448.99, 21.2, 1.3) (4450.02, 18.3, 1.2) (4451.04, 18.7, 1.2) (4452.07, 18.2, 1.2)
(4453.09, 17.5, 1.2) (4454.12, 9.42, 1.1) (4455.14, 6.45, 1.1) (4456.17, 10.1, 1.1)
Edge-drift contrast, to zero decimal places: 18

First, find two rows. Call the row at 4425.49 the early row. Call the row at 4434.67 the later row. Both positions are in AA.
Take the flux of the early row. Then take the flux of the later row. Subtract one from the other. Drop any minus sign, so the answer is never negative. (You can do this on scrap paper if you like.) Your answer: 2.7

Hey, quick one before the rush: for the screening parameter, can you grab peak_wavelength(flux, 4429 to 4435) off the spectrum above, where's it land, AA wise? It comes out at 4431.61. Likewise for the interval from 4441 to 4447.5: 4445.92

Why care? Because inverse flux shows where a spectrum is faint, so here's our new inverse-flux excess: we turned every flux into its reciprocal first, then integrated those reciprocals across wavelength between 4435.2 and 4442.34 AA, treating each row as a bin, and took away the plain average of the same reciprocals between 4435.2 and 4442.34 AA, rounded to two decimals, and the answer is 0.42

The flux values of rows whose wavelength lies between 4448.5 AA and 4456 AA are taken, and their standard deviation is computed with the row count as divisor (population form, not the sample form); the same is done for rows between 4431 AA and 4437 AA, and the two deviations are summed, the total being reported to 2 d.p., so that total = 9.15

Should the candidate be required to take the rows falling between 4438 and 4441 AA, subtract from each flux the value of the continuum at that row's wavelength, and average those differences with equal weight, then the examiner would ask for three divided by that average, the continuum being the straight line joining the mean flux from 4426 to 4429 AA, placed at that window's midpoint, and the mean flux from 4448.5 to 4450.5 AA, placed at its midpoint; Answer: 1.4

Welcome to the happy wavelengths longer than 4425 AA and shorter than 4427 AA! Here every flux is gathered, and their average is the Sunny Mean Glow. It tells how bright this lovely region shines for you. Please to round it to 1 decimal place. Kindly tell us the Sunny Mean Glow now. 12.4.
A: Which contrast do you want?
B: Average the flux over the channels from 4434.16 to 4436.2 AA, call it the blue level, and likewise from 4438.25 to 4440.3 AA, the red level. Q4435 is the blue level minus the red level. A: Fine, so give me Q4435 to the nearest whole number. -11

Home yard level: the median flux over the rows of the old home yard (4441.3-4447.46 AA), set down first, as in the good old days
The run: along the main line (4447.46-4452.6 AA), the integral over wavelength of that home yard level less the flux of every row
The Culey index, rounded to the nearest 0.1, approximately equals -7.8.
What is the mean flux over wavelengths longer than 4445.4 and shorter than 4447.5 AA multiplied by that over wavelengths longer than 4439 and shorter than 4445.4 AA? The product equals 358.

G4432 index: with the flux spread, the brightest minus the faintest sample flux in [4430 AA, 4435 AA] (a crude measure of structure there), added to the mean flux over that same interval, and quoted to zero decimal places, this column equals 24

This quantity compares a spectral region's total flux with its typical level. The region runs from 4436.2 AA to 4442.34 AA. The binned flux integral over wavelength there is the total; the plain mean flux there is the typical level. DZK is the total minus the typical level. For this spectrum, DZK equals 92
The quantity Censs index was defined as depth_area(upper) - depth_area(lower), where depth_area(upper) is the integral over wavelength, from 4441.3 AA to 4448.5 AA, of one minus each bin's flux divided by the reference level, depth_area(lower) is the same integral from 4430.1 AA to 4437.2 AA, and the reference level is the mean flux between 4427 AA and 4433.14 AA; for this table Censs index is -1.7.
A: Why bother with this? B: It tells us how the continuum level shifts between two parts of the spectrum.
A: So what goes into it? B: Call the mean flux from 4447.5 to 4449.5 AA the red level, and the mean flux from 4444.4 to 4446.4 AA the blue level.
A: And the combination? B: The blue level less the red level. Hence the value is 1.4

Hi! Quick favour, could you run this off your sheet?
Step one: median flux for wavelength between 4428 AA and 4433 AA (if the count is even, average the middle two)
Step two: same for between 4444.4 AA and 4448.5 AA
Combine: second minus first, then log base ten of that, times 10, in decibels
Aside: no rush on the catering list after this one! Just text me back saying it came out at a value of 0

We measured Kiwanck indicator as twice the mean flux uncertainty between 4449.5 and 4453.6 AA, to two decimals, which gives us 2.40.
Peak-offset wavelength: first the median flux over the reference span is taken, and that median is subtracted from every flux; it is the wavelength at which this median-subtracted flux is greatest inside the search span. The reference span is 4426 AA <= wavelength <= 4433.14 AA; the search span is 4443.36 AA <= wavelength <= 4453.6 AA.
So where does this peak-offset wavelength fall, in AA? 4445.92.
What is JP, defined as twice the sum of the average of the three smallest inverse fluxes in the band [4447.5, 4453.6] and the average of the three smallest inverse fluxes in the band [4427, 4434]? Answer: 0.210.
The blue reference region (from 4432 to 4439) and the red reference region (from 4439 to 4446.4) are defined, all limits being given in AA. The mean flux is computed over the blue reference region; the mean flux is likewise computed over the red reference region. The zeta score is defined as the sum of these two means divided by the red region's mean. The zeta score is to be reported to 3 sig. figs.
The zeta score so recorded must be 1.77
